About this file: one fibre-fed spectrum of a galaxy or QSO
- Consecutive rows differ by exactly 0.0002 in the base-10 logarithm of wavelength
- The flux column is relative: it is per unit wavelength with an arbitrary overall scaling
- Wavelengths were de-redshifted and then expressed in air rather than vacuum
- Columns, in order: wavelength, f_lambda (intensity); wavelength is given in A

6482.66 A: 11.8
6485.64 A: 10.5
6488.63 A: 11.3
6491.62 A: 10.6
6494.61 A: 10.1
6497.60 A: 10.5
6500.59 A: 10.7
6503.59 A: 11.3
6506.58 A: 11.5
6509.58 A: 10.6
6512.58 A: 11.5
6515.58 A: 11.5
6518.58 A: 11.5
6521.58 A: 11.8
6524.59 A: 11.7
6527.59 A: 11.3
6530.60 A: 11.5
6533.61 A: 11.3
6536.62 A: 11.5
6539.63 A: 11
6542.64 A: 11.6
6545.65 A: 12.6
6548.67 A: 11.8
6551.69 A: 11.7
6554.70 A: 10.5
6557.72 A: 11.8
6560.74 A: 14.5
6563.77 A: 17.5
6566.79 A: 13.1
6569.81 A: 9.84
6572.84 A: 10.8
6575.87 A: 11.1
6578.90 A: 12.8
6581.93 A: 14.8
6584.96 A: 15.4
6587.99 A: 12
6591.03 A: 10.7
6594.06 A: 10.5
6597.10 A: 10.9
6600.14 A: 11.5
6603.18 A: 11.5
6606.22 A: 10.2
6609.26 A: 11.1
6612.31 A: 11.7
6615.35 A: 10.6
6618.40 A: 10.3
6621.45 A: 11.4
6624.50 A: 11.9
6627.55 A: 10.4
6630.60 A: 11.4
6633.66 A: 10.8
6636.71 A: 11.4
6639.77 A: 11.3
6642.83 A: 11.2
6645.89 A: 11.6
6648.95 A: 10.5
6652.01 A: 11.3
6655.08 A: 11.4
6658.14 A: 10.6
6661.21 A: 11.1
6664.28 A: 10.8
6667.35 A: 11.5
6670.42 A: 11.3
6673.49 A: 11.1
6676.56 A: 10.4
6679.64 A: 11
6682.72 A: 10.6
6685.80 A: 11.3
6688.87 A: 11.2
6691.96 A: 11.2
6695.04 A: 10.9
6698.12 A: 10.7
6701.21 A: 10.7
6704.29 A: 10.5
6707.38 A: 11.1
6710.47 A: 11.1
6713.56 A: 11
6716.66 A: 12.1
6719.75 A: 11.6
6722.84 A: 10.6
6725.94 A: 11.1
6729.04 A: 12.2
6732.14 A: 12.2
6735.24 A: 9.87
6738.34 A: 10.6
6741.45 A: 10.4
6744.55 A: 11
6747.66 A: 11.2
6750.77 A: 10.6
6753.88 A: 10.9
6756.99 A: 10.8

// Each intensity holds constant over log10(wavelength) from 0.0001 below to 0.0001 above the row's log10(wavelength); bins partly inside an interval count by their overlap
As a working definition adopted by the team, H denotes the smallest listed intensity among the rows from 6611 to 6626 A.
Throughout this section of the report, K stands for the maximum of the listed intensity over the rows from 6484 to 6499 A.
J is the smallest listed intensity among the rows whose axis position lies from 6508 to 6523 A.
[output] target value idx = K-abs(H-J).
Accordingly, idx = 11.0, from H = 10.3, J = 10.6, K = 11.3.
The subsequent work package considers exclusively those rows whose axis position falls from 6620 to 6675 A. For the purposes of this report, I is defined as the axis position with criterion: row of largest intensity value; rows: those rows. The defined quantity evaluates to 6624.50 A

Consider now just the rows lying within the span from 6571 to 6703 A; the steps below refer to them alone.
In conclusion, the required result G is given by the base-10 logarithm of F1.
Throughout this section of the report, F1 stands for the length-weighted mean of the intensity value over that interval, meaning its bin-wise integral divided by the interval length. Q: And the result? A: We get 1.05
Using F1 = 11.3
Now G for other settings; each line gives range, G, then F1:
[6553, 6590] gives 1.11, 12.8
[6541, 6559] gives 1.07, 11.7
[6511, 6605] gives 1.08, 12.0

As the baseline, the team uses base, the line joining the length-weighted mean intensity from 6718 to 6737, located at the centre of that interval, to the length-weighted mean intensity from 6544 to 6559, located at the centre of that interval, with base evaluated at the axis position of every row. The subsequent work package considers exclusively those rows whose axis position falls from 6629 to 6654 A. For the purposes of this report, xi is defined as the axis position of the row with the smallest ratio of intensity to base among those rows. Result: 6648.95 A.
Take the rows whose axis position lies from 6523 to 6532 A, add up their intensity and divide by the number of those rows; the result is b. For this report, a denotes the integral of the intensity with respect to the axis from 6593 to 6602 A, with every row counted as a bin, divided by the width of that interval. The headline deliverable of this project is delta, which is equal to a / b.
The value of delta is 0.96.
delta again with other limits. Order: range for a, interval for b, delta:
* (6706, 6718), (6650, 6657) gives 1.00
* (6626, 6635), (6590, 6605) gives 0.99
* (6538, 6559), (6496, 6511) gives 1.06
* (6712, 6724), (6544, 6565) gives 0.88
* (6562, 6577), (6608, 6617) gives 1.13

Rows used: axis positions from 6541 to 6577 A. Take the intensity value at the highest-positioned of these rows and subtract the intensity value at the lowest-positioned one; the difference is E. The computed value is -0.5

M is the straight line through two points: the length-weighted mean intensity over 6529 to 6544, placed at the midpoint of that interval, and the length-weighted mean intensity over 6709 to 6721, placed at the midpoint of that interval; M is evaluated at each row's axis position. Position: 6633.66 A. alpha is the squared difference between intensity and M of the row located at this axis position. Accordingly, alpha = 0.4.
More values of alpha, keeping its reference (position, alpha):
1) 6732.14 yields 0.6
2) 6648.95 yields 0.8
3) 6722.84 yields 0.7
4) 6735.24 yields 2.5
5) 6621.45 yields 0.0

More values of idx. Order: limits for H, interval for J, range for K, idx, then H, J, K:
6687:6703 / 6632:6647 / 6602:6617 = 11.6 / 10.7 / 10.8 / 11.7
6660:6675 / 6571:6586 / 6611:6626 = 11.9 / 10.8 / 10.8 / 11.9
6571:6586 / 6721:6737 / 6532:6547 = 11.7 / 10.8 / 9.87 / 12.6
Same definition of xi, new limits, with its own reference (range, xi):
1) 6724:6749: 6735.24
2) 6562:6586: 6569.81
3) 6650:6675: 6658.14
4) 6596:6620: 6606.22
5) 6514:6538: 6527.59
